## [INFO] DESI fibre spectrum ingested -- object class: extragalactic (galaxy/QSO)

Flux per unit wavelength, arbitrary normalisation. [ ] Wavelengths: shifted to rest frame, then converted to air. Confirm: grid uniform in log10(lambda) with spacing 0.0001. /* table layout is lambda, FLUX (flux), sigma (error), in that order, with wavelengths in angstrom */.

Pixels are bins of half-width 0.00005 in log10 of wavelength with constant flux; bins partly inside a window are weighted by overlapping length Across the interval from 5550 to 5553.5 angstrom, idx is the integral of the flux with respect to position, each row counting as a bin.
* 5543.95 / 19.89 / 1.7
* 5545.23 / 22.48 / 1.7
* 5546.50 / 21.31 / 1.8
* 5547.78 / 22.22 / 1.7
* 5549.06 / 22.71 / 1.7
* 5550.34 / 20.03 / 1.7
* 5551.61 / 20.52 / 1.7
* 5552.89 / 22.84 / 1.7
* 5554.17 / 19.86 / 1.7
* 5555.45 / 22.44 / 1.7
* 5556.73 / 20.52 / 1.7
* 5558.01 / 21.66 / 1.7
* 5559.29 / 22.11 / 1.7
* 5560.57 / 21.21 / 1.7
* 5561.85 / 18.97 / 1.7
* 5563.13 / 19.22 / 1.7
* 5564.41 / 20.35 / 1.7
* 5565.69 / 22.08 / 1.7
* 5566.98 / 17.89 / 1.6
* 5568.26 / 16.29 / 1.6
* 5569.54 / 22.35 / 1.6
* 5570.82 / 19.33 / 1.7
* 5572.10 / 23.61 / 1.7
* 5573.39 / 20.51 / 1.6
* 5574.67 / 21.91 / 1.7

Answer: 74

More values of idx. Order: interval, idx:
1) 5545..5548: 66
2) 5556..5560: 86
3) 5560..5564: 79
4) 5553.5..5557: 73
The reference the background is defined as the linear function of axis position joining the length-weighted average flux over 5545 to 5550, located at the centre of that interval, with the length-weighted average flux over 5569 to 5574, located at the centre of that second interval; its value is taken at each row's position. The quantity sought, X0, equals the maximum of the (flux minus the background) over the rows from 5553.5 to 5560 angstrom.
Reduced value 0.6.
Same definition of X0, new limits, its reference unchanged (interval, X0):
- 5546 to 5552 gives 0.7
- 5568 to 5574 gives 2.2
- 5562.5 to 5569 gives 0.5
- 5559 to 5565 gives 0.4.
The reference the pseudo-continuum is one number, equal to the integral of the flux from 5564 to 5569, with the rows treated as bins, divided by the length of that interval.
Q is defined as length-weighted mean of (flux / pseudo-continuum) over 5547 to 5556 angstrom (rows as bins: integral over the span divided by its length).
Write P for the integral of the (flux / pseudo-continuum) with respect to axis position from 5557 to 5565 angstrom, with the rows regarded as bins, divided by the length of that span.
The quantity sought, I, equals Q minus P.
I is 0.05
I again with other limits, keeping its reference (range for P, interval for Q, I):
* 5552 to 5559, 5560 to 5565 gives -0.08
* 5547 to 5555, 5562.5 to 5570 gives -0.09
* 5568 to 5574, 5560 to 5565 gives -0.04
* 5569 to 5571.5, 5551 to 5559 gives 0.02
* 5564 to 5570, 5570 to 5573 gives 0.09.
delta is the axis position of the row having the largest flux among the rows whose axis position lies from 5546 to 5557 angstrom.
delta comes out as 5552.89 angstrom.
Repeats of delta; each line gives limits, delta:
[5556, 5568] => 5559.29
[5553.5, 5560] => 5555.45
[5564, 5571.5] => 5569.54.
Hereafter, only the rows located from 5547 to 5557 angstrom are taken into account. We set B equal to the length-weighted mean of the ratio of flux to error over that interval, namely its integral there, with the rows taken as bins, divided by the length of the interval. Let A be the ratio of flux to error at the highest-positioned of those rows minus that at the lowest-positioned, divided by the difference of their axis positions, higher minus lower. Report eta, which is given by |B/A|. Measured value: 113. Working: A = -0.1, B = 12.6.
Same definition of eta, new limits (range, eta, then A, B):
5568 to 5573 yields 13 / 1.0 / 12.5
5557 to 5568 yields 69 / -0.2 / 12.0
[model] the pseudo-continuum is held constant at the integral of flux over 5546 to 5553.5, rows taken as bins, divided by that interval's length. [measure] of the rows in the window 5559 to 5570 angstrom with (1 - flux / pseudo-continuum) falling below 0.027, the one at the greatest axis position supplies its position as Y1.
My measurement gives 5569.54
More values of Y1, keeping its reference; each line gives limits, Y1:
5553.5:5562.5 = 5560.57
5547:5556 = 5555.45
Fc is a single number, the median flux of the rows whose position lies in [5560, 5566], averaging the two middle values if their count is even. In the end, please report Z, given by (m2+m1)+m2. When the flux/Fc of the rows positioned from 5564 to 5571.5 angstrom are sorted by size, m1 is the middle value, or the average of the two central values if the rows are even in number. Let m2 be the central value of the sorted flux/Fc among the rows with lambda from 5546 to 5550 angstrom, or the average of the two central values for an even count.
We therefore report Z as 3.16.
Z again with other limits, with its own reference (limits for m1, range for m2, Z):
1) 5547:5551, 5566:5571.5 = 2.92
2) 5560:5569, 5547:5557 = 3.04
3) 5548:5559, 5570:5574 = 3.05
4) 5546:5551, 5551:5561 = 3.18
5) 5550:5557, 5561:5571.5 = 2.90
